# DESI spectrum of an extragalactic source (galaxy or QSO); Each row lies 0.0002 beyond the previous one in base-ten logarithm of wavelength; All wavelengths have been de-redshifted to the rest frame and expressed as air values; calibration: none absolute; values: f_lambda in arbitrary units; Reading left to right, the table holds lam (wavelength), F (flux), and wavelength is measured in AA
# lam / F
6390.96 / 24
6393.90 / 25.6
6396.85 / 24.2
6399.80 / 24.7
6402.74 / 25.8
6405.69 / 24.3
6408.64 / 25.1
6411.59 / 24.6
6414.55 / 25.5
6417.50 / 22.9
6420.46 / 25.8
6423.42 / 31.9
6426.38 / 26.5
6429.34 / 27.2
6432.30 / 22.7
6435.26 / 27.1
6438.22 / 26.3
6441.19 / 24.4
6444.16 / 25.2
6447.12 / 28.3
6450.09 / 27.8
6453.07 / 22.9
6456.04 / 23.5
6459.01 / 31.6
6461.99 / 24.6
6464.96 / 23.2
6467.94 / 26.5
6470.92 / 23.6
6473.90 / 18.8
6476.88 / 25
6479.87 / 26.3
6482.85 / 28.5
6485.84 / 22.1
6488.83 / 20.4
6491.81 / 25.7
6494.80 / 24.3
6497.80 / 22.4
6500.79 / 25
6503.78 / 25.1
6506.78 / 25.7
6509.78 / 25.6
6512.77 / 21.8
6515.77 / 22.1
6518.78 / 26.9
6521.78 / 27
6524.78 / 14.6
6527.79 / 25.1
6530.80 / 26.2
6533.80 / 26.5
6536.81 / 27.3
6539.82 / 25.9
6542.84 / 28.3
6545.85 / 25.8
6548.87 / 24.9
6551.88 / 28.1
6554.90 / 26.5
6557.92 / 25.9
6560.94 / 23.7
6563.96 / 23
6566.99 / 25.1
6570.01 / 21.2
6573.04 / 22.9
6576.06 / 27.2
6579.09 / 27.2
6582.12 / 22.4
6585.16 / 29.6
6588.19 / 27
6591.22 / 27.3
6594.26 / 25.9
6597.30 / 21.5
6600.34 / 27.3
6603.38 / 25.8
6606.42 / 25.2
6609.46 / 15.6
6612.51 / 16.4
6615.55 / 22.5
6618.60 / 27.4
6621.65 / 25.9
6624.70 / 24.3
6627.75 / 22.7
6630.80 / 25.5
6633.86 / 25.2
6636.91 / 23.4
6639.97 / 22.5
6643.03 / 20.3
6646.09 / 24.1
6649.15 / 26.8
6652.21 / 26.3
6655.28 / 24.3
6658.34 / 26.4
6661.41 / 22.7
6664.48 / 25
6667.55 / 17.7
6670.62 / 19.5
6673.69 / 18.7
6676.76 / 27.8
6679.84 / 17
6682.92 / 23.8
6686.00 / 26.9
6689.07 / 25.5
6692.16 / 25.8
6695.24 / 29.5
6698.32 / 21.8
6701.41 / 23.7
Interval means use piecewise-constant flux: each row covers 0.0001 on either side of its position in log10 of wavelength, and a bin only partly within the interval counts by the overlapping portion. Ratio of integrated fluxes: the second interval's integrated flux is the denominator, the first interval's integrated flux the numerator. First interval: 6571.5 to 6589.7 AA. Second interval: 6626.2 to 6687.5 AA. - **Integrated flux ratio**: 0.3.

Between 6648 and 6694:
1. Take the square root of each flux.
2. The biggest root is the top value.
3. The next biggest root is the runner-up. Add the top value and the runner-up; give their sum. 10.5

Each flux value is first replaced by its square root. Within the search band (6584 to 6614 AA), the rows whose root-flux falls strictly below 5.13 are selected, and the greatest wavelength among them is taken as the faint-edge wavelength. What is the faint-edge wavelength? 6612.51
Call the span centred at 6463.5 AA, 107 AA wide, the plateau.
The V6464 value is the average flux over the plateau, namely 25.0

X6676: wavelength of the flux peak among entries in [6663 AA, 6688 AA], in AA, 6676.76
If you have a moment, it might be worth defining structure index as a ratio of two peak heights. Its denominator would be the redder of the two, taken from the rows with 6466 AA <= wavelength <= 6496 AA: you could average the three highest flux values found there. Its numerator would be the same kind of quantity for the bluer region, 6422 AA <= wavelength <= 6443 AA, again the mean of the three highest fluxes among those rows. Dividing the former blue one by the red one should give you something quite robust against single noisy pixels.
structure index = 1.06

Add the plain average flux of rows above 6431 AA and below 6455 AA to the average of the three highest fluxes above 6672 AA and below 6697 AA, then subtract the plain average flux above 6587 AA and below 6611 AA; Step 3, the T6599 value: 29.2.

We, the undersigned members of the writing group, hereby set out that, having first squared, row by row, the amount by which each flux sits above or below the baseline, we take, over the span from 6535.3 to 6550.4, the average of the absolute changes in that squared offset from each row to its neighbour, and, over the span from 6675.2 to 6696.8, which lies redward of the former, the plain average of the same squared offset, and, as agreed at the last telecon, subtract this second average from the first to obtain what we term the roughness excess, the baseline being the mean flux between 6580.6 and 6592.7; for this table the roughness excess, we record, -14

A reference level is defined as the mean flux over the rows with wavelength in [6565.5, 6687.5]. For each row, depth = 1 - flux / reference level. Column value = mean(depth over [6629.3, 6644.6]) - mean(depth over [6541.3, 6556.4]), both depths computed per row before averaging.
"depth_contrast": 0.140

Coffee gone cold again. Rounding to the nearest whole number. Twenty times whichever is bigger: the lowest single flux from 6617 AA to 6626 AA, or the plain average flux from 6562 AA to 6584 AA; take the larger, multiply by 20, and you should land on 486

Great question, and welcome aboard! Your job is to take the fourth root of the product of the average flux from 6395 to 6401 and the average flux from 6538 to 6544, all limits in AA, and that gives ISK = 5.07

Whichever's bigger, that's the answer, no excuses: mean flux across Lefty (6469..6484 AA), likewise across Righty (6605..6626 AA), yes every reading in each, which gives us 24.4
